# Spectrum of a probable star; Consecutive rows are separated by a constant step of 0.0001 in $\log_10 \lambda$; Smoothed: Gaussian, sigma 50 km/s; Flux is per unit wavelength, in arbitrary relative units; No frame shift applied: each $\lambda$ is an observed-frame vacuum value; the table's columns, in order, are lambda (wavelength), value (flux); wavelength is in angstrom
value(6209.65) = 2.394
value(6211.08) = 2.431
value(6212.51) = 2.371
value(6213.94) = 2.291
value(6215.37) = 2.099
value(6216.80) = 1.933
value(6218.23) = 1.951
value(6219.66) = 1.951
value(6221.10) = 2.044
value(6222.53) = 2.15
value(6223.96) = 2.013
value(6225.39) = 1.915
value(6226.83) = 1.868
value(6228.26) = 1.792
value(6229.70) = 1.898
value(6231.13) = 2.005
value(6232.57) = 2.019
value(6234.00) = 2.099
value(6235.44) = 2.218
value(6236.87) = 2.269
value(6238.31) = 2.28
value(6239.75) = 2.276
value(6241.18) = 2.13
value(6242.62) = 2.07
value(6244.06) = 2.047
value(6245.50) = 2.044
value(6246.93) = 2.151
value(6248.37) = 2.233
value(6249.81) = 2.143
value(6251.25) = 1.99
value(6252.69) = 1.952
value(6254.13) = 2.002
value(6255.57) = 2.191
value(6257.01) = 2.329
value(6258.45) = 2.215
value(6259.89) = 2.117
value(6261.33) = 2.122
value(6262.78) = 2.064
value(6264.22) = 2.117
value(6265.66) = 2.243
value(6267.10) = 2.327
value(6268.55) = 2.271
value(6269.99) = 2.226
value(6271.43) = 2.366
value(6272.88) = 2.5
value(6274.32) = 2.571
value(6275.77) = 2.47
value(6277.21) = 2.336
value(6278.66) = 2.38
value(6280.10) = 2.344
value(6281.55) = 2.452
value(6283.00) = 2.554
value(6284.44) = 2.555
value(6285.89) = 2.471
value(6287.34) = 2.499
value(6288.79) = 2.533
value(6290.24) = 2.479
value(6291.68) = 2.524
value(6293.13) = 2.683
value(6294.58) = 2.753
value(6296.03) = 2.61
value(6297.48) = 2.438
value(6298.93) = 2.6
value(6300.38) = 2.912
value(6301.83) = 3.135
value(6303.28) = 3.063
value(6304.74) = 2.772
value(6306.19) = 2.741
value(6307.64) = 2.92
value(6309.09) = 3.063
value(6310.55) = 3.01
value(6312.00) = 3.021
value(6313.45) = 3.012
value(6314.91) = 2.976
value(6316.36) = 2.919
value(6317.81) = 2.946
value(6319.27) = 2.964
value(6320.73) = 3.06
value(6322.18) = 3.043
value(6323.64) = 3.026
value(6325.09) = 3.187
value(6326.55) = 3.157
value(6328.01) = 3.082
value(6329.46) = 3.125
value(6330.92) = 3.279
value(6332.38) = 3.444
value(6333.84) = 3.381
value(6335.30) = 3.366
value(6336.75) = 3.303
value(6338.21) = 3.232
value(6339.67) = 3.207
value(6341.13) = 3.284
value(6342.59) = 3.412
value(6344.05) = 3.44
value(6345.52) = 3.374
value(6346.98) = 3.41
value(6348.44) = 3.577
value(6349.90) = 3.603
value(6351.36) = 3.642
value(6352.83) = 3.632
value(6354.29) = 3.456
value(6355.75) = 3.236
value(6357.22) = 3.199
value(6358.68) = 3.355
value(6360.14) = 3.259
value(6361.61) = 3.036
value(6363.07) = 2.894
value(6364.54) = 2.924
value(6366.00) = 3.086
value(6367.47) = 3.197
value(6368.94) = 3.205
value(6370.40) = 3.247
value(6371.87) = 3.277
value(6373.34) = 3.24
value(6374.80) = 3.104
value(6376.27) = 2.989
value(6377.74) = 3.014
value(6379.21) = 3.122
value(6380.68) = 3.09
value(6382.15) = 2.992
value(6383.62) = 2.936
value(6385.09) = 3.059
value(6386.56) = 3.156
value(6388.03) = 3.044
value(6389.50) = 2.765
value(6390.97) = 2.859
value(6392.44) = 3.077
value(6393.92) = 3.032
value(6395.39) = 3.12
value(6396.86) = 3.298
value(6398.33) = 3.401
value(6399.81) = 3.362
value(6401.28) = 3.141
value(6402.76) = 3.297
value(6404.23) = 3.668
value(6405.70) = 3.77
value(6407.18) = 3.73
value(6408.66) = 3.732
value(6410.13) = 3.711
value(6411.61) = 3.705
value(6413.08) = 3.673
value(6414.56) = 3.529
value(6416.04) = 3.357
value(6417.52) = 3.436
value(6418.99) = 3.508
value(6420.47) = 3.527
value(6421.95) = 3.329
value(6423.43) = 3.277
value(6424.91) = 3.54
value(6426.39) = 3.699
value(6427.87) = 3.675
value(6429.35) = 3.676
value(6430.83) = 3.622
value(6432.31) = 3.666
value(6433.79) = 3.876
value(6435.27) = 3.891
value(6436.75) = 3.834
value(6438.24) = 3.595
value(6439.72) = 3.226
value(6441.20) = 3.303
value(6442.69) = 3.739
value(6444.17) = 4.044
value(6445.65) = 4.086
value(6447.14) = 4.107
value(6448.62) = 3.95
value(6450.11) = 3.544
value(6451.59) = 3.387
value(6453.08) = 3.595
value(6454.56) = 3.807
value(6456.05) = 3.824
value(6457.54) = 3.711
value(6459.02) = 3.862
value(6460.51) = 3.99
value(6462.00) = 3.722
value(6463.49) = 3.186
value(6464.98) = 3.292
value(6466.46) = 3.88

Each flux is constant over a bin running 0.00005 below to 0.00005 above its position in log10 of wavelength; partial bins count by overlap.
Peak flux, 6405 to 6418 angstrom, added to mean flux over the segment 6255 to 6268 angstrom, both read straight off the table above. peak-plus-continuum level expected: 6.0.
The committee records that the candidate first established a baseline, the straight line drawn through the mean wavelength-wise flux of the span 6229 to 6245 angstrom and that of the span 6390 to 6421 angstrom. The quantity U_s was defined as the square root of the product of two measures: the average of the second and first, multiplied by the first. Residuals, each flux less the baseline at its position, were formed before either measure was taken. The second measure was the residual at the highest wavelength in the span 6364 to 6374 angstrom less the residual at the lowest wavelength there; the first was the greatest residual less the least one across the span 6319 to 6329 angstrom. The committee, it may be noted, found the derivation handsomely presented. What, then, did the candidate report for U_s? 0.19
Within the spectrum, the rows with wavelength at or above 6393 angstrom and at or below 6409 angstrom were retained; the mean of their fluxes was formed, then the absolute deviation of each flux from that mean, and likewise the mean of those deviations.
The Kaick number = 0.23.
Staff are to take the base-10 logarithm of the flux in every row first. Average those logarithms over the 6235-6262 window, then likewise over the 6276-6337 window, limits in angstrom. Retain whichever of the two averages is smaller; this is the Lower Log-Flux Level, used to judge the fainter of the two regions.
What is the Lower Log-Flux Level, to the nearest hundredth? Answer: 0.33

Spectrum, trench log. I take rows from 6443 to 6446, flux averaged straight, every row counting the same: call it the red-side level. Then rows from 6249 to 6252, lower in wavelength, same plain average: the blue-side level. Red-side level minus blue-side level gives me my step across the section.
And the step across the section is 2.0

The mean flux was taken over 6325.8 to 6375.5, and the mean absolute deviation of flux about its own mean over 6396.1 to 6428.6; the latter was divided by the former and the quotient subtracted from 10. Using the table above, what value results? 9.95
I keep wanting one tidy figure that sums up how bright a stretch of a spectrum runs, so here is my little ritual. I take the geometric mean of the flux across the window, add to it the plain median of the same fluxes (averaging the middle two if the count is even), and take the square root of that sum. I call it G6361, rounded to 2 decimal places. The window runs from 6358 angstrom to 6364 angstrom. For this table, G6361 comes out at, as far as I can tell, 2.51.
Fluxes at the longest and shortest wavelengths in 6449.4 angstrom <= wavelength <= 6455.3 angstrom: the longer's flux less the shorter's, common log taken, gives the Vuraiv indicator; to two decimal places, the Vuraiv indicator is -0.58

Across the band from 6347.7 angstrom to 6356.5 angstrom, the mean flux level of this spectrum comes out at 3.52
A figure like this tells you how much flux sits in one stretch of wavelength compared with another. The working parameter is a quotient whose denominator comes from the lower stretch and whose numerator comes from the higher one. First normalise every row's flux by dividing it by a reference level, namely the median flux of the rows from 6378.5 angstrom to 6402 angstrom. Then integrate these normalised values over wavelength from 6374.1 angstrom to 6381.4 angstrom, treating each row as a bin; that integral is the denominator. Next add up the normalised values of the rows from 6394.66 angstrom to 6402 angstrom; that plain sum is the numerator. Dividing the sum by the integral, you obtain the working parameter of 0.73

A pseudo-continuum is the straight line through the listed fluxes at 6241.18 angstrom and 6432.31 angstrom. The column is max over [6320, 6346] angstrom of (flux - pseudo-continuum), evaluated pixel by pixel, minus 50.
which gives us -49.4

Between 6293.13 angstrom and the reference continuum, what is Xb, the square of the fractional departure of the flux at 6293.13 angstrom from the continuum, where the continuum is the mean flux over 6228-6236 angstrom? 0.11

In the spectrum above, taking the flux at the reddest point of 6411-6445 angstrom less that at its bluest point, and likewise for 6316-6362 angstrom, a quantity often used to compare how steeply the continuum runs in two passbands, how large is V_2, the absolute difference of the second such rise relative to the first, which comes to 0.22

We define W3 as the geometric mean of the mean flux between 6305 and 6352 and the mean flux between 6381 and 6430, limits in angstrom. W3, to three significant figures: 3.28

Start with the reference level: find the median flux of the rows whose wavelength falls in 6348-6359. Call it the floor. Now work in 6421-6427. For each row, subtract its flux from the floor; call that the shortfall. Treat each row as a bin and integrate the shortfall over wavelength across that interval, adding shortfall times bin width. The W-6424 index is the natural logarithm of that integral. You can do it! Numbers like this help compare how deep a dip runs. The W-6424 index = -1.1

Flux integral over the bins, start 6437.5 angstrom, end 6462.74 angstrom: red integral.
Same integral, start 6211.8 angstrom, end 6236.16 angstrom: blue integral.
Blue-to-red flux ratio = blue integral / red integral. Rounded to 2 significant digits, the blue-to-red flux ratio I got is 0.53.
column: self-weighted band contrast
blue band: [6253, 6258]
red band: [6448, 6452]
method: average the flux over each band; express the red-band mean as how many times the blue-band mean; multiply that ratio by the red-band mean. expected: 6.1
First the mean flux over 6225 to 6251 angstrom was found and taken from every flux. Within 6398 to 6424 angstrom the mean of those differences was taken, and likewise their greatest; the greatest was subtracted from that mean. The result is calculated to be -0.26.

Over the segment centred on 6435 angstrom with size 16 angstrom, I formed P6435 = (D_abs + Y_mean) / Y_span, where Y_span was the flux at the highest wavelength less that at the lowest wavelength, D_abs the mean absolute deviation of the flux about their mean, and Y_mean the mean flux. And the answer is 59.3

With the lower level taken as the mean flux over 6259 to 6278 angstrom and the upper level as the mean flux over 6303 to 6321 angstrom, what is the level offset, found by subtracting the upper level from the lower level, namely -0.67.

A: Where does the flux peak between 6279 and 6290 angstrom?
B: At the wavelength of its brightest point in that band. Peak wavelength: 6284.44 angstrom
